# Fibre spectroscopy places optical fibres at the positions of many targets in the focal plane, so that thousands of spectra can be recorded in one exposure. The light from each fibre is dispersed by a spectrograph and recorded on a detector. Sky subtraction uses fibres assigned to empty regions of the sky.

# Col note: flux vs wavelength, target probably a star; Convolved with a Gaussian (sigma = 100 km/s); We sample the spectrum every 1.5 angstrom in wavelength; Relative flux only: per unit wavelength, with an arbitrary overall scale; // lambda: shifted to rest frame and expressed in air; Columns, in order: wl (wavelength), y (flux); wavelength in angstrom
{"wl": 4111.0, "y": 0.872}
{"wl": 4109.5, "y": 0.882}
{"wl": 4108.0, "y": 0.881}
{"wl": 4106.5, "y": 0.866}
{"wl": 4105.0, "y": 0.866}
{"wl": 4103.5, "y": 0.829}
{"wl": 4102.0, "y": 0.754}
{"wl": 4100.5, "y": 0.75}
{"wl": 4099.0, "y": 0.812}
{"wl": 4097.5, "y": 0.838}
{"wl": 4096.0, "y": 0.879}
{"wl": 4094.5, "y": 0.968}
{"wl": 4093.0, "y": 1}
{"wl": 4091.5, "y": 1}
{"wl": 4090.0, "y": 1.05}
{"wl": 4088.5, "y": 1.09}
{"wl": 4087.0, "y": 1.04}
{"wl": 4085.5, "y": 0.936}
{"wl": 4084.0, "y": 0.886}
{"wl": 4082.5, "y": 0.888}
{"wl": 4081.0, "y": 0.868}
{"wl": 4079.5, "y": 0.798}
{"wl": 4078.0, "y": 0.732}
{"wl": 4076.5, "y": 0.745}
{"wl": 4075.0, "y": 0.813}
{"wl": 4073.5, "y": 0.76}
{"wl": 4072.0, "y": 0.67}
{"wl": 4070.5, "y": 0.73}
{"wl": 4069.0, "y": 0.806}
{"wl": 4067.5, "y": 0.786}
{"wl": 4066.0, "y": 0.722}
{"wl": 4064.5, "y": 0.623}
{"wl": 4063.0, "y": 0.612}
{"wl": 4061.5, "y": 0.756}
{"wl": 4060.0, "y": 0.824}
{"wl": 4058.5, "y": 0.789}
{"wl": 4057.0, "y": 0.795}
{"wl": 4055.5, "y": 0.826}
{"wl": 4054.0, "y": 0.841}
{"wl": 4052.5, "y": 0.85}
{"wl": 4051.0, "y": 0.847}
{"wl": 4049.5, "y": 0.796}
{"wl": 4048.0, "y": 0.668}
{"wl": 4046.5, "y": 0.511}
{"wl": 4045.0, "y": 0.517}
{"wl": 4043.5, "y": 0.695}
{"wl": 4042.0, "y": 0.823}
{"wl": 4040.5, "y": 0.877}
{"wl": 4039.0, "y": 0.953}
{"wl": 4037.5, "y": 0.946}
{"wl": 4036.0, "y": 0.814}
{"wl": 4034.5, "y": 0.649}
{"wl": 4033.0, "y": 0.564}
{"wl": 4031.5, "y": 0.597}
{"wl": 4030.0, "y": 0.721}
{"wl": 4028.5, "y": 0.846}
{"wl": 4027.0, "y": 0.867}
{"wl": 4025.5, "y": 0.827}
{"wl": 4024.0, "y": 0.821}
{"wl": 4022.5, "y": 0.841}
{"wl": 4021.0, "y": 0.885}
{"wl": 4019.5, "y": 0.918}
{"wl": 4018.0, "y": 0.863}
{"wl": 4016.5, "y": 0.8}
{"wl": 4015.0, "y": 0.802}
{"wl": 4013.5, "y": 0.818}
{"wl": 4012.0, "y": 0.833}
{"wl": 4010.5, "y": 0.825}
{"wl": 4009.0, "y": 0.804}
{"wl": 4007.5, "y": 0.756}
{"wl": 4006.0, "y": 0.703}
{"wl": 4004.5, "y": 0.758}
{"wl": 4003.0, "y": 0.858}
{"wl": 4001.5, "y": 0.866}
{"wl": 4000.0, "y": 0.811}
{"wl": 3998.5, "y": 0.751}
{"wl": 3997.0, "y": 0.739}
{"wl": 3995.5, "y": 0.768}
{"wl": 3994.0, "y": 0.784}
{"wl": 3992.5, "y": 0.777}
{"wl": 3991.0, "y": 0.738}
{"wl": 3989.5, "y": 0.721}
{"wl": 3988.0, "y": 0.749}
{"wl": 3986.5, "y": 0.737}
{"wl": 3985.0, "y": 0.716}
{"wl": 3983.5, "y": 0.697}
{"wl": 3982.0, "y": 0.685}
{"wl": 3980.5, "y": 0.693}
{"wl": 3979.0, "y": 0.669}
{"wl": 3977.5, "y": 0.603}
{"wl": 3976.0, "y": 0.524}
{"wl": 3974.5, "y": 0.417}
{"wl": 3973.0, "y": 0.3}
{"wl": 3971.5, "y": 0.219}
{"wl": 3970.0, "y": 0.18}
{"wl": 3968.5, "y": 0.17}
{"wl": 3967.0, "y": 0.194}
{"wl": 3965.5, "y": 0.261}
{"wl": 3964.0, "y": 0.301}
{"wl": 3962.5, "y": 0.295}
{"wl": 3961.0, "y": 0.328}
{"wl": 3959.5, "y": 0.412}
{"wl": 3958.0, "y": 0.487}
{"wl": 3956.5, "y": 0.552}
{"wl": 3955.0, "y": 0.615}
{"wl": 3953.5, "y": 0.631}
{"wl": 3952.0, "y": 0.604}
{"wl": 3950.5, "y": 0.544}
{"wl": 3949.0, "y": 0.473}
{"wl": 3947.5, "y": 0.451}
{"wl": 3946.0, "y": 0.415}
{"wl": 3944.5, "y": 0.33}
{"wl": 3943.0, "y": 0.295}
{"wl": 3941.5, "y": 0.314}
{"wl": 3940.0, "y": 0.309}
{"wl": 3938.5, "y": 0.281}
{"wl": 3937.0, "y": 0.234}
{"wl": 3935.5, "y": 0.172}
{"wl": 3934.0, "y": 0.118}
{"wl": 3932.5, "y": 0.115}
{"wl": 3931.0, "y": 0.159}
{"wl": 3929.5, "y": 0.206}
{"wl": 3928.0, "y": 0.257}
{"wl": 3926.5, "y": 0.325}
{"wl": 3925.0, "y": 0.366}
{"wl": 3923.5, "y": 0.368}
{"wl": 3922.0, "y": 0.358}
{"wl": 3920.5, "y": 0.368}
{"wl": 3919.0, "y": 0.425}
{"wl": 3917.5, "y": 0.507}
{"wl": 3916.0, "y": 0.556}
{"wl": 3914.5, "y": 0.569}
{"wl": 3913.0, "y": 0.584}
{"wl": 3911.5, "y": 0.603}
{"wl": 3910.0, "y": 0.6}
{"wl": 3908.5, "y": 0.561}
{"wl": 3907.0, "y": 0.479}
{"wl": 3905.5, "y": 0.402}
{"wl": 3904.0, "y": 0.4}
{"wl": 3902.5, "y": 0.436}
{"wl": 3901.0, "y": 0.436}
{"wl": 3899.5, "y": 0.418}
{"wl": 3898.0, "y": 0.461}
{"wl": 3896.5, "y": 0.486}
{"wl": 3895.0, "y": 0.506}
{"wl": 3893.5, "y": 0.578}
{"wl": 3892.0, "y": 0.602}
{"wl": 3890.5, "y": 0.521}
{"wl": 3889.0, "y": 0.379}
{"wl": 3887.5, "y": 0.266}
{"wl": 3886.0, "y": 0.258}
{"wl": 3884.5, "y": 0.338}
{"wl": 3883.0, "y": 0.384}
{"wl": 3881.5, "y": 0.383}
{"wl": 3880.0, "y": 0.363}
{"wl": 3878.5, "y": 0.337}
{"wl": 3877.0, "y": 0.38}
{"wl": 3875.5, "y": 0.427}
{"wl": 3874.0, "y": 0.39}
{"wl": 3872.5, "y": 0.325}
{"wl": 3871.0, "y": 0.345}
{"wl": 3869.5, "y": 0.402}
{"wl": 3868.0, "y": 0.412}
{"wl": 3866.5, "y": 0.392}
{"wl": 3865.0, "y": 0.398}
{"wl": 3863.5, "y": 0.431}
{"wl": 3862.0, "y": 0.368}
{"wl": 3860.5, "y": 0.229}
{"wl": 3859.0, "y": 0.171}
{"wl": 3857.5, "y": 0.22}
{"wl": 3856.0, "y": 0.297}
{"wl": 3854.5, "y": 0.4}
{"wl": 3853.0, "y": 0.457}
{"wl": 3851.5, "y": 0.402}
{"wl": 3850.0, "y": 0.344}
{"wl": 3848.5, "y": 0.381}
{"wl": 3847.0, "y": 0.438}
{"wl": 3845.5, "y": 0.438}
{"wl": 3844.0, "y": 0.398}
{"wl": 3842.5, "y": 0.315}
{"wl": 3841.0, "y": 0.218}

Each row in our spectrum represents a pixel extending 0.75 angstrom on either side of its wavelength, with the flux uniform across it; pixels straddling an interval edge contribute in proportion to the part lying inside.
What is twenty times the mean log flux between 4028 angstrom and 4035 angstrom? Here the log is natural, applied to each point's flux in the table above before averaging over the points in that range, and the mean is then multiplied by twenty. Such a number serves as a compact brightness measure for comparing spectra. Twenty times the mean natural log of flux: -8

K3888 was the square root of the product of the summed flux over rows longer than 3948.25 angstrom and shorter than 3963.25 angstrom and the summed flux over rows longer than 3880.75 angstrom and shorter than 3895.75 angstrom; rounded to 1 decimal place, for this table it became 4.6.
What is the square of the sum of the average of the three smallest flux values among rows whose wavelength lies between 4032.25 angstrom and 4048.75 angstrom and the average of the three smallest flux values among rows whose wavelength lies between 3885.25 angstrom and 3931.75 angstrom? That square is 0.54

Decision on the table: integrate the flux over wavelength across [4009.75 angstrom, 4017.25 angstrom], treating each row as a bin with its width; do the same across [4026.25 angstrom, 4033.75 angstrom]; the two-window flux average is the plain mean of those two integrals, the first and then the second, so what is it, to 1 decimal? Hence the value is 5.8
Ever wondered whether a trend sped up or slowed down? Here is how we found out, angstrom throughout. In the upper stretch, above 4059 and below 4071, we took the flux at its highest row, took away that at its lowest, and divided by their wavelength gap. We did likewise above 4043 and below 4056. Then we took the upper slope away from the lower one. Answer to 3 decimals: 0.020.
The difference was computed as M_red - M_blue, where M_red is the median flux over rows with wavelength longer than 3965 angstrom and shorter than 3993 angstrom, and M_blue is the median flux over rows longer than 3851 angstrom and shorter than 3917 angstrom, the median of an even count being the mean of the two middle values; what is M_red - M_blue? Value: 0.27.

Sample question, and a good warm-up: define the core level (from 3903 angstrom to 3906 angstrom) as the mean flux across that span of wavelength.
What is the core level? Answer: 0.40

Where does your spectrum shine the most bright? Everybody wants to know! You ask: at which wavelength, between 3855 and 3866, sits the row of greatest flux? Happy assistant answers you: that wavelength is 3863.5 angstrom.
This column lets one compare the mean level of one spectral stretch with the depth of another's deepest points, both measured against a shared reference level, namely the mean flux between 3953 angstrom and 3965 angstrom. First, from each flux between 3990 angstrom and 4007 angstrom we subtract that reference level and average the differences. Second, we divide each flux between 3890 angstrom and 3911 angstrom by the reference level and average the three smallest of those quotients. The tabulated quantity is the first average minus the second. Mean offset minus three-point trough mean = -0.6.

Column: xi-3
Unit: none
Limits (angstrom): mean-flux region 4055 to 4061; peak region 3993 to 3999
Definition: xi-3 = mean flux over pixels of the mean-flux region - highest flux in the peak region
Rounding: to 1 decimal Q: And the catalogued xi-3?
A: 0.0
